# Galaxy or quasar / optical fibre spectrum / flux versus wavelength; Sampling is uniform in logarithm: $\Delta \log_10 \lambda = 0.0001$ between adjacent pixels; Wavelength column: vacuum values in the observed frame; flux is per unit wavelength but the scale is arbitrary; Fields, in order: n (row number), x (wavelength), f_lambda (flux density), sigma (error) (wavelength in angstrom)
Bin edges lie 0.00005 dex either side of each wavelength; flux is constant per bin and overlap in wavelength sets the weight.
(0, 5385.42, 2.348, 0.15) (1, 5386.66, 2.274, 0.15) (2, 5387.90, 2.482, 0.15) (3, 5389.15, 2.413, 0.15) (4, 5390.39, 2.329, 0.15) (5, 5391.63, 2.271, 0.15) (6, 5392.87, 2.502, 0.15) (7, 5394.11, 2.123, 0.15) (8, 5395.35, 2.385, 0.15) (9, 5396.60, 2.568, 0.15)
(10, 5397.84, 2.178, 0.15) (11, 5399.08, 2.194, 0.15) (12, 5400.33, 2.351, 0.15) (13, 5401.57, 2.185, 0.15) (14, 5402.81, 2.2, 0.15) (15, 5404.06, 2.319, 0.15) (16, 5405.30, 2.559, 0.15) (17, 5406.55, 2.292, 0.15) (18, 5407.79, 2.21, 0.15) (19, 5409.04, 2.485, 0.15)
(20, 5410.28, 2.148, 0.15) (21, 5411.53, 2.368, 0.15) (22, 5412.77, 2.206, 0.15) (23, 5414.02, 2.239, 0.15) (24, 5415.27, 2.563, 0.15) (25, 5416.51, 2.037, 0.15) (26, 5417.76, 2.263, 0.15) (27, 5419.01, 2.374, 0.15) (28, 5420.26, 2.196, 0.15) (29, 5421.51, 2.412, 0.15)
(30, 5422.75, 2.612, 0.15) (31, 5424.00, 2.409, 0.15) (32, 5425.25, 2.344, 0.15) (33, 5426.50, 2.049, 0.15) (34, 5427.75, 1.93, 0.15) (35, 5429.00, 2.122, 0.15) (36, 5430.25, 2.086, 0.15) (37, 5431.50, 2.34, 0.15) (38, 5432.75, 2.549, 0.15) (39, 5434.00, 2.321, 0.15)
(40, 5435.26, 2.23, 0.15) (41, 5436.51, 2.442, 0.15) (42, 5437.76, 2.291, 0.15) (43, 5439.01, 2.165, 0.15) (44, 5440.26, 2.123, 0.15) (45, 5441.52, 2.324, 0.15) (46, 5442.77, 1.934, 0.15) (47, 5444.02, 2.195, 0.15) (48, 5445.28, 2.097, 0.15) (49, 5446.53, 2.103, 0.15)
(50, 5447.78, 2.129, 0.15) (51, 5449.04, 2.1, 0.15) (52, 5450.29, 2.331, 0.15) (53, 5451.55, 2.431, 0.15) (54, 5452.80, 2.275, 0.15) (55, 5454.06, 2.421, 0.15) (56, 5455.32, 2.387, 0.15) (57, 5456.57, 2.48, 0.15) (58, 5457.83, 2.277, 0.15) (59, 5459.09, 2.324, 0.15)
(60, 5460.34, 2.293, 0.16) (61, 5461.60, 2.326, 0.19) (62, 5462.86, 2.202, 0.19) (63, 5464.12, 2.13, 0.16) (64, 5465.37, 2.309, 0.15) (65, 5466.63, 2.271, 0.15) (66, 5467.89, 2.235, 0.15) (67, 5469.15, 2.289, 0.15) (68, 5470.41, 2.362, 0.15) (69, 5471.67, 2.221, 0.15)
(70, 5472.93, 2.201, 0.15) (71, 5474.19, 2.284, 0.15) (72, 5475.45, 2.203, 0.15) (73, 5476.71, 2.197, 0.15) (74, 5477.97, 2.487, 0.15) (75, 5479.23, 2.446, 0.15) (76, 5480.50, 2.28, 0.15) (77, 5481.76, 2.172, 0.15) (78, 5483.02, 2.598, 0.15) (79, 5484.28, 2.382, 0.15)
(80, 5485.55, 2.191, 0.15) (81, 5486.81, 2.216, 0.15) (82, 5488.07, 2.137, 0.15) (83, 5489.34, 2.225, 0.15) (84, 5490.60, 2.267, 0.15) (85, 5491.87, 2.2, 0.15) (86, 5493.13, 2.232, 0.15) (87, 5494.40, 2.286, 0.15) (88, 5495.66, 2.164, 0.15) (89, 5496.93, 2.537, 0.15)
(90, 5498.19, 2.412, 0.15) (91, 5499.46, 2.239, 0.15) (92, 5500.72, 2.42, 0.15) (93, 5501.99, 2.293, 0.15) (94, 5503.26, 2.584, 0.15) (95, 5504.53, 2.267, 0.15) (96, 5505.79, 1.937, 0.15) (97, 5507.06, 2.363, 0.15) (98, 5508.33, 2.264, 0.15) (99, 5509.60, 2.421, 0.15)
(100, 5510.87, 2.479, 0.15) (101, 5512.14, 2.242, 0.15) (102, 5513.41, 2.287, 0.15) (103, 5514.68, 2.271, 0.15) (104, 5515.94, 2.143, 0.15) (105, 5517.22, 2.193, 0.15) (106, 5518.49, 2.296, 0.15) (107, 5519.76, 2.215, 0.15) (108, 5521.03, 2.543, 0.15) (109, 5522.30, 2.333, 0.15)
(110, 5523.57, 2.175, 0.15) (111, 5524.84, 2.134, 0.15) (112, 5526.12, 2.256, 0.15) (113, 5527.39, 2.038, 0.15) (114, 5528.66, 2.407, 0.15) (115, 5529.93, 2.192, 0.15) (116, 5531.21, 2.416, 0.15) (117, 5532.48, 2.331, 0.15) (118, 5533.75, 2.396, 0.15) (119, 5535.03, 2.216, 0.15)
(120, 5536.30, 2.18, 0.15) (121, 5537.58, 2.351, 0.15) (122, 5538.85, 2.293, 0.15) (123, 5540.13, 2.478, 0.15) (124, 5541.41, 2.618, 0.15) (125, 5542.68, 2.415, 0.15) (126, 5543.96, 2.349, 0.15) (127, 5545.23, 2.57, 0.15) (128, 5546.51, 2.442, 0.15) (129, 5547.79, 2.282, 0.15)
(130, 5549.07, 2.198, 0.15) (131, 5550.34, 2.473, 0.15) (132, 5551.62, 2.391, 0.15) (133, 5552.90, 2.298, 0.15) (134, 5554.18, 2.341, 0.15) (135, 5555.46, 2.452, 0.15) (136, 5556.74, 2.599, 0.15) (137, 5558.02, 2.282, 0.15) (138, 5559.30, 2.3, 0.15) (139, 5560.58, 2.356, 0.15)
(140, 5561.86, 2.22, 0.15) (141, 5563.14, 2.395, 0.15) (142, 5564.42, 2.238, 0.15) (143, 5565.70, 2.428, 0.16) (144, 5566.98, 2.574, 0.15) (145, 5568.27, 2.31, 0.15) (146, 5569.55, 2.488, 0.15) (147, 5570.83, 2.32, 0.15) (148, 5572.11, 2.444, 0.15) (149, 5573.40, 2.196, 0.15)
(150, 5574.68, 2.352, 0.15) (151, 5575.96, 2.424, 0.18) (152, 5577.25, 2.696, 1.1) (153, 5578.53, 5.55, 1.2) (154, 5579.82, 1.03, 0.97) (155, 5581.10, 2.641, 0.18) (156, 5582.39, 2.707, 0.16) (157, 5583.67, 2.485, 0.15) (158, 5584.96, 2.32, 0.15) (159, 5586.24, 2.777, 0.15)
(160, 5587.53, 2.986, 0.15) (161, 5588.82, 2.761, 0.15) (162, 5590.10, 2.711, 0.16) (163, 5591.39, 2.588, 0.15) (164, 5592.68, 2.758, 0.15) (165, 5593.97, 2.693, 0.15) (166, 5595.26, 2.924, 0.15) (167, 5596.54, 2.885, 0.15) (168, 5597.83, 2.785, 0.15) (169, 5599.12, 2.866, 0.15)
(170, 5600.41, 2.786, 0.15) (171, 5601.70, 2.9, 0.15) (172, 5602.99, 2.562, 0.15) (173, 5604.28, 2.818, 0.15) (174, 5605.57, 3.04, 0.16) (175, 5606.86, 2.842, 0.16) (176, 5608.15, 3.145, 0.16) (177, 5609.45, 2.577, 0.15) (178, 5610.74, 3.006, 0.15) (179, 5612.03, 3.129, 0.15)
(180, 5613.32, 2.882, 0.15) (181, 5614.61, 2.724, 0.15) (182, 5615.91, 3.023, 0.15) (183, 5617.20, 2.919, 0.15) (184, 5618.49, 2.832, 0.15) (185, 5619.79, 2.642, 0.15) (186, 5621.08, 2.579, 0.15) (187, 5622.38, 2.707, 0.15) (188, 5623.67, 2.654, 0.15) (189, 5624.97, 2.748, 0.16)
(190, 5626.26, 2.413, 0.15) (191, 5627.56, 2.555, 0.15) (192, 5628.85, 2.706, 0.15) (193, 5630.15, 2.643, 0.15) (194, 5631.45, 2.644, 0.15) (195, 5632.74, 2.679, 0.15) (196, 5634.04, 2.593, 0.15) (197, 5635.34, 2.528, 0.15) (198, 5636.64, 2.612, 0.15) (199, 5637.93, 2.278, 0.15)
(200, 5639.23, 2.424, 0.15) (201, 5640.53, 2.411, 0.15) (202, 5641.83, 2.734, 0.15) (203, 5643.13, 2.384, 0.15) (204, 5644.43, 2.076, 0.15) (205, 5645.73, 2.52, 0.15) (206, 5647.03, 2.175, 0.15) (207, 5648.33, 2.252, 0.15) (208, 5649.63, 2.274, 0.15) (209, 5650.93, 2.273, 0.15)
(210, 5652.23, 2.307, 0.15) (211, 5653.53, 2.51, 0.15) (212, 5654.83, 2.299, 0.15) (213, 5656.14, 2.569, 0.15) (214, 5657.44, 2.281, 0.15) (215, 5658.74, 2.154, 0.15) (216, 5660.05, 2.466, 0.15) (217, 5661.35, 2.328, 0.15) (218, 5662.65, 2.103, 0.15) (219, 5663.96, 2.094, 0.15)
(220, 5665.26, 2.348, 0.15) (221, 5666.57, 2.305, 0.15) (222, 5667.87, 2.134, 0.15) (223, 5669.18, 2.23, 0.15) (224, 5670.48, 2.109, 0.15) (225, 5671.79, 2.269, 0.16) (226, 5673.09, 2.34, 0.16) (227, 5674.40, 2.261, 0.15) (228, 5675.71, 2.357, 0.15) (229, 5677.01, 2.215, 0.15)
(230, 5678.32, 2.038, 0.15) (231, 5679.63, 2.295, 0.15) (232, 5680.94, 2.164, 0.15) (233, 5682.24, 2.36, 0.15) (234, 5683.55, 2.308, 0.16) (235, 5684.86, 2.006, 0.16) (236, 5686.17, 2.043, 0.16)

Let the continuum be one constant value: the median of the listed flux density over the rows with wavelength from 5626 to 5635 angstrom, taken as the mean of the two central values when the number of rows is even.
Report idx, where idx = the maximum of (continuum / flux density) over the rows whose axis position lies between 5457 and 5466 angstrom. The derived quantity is 1.24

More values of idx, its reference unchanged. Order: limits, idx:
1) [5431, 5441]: 1.24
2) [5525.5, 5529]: 1.30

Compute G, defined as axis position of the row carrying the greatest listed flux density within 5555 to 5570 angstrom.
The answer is 5556.74 angstrom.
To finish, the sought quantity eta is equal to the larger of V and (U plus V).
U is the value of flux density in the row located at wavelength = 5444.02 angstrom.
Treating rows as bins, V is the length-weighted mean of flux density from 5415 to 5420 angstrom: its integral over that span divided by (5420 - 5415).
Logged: 4.5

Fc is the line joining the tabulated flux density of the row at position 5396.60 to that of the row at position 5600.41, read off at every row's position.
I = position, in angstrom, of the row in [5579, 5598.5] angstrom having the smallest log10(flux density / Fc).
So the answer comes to 5579.82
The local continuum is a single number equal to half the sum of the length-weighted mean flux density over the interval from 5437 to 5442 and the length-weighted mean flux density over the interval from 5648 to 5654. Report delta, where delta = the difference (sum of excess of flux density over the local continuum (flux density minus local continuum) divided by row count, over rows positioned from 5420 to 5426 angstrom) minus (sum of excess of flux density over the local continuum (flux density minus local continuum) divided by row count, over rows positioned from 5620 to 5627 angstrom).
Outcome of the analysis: -0.2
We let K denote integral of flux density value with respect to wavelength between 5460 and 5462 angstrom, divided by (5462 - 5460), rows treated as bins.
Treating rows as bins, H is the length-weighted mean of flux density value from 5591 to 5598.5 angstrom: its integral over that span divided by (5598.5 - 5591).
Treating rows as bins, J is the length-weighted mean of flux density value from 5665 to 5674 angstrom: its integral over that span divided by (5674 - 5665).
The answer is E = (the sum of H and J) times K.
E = 11.6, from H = 2.78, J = 2.24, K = 2.31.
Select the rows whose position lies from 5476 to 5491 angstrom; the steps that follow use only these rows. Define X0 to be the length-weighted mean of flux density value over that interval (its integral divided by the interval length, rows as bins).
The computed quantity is 2.300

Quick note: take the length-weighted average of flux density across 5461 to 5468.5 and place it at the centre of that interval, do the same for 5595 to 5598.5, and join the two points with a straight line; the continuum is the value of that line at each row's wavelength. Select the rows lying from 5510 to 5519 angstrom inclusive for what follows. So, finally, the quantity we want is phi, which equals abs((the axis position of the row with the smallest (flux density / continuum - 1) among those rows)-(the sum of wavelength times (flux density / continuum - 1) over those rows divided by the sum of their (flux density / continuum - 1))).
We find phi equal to 0.4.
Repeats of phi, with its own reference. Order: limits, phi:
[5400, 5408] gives 3.8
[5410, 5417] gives 3.2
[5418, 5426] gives 2.0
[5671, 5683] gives 1.2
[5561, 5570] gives 3.4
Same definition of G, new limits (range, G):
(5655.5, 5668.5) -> 5656.14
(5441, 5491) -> 5483.02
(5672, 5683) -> 5682.24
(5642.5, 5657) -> 5656.14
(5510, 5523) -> 5521.03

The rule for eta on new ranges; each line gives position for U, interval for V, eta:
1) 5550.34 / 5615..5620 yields 5.3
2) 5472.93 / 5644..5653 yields 4.5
